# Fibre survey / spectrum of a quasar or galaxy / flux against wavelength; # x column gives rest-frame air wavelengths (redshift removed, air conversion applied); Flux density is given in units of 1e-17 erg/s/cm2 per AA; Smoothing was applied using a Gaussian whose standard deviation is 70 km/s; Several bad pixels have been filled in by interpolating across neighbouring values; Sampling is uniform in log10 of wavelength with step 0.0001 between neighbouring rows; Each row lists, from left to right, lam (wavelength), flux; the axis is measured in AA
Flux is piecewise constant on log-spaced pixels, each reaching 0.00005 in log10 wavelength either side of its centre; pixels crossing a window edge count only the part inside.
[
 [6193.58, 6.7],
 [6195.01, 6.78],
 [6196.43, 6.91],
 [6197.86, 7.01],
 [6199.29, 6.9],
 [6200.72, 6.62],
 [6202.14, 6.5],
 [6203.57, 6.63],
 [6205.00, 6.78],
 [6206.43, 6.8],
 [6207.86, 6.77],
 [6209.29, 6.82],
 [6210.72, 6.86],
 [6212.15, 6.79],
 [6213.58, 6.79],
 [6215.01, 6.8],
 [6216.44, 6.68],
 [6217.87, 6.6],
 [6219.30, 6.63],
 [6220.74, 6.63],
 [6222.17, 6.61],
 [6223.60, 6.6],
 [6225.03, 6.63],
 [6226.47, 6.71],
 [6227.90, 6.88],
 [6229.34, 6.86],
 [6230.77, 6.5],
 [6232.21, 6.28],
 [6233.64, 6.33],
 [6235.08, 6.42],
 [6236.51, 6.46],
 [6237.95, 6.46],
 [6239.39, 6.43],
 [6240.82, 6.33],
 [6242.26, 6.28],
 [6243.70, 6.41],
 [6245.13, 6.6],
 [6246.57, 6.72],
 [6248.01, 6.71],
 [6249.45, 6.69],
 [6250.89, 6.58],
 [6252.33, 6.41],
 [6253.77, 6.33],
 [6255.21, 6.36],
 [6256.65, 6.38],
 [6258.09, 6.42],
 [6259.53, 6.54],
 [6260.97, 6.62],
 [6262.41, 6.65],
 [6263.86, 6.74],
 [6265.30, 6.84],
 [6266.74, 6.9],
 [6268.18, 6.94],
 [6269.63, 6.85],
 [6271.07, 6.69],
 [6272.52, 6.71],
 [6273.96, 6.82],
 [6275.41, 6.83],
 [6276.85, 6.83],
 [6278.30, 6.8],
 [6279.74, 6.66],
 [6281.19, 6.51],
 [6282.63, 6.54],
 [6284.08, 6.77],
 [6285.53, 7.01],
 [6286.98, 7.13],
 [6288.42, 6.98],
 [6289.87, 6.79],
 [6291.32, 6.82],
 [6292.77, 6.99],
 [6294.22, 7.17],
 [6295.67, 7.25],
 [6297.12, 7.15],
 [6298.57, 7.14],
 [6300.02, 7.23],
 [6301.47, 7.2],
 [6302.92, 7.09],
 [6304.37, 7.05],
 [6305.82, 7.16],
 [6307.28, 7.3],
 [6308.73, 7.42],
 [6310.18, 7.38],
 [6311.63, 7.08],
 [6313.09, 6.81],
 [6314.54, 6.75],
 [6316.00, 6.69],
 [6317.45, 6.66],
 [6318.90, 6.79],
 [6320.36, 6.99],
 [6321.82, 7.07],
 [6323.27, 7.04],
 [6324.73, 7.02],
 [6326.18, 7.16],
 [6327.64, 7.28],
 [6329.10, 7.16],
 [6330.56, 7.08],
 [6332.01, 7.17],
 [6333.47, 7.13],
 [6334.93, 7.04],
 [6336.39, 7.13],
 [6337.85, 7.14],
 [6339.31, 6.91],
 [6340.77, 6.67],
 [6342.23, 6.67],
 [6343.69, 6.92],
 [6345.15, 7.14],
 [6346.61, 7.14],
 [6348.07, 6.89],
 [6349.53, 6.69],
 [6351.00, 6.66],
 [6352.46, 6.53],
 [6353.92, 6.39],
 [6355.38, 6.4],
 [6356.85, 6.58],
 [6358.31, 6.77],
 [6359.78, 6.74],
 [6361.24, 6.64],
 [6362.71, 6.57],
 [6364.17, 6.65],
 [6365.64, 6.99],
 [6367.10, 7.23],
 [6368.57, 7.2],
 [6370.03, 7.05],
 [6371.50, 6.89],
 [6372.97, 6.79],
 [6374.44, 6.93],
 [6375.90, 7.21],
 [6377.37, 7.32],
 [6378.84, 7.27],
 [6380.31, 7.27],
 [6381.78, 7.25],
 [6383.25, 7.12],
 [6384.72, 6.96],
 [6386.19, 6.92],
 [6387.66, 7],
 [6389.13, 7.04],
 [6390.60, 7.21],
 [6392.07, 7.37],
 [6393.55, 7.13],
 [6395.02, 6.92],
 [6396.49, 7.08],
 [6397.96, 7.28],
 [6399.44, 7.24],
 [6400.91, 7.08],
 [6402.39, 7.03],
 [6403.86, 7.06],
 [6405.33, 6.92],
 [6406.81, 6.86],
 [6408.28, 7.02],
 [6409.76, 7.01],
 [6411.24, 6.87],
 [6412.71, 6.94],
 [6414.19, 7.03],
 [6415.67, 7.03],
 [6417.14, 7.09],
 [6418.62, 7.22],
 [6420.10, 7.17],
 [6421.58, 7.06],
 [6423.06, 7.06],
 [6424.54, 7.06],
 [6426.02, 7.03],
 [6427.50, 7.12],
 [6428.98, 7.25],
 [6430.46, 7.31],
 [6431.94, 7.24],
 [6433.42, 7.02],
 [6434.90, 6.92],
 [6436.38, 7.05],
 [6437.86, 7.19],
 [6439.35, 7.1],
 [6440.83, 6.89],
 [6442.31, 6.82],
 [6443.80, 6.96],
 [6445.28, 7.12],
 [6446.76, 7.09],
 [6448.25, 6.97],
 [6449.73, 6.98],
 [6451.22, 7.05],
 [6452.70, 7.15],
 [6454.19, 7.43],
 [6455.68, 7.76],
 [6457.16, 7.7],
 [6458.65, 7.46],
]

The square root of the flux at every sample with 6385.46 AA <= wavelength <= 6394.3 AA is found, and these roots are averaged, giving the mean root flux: 2.67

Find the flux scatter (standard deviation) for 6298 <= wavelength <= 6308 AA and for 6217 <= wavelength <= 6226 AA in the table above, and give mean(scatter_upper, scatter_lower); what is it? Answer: 0.05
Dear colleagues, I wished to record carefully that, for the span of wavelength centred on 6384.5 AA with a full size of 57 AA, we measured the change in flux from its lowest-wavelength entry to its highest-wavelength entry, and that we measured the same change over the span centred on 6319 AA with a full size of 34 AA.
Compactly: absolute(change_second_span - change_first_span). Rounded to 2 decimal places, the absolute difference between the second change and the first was 0.41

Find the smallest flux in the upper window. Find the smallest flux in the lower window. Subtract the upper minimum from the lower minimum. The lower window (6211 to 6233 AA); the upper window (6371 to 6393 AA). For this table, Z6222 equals -0.51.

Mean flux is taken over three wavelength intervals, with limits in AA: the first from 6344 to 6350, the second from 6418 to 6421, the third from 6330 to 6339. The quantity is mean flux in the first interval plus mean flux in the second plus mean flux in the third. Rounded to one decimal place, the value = 21.3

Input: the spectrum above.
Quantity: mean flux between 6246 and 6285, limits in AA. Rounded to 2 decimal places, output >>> 6.66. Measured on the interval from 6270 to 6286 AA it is 6.74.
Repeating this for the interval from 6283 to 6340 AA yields 7.05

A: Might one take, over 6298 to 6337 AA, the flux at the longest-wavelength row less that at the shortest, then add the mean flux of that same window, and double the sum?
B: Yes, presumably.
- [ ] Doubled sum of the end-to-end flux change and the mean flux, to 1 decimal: 14.1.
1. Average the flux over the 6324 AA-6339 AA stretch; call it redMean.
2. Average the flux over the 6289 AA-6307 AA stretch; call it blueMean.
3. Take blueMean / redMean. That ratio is 0.99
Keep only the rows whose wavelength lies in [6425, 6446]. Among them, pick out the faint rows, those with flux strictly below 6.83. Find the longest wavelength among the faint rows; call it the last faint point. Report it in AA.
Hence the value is 6442.31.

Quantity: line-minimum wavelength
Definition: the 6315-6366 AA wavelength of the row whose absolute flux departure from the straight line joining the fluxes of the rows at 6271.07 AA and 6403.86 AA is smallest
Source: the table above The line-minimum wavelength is 6348.07 AA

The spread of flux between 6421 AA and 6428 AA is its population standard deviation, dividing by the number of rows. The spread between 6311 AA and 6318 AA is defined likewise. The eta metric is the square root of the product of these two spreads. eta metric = 0.066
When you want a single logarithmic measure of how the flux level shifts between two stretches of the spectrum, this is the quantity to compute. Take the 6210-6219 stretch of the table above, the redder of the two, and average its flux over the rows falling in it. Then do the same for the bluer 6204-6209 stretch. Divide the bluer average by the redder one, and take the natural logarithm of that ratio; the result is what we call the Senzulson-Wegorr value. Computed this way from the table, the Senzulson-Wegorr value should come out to 0.00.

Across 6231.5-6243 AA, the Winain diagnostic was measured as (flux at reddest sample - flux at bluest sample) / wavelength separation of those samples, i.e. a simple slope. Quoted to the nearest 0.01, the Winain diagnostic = 0.00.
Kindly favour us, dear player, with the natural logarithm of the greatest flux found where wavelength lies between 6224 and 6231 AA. 1.93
